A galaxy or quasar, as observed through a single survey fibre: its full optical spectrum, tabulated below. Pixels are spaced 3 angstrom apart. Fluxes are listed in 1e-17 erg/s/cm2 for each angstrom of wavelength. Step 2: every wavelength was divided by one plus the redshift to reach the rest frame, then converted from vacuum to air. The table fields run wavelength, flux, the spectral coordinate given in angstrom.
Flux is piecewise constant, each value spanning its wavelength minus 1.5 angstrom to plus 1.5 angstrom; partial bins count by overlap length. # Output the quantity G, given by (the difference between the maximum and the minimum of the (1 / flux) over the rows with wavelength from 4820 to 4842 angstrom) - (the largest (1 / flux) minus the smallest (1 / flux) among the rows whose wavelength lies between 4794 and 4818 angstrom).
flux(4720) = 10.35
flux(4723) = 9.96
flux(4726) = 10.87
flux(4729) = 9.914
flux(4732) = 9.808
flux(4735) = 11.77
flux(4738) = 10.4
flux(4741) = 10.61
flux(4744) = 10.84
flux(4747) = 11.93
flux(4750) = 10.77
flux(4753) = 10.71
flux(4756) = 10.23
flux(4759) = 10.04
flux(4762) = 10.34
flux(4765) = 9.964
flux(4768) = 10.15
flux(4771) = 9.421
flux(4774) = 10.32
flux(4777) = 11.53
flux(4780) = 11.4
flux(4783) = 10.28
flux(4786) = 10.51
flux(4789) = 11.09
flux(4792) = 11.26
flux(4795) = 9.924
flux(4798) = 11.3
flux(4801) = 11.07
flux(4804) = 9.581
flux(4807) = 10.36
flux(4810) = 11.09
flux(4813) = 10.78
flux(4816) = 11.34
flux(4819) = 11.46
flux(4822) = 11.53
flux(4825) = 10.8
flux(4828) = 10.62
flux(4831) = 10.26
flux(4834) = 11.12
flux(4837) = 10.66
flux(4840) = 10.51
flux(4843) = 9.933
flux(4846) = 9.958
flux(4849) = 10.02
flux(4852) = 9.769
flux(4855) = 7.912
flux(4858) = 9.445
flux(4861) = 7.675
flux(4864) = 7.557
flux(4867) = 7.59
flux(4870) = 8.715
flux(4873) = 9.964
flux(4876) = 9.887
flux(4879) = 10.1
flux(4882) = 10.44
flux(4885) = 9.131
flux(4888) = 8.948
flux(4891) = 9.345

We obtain -0.005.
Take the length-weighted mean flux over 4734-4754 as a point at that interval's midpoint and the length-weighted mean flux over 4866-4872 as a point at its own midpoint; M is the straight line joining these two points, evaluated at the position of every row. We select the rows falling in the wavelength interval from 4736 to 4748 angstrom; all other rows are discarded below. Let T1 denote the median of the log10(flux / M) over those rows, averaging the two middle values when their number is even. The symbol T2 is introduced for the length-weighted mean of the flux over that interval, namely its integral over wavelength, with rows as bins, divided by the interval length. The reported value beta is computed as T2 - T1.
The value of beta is 11.0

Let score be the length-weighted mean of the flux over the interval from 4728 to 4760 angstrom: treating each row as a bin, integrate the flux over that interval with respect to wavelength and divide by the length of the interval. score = 10.7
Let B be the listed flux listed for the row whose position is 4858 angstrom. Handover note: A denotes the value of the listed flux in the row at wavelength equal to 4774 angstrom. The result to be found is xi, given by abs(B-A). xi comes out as 0.9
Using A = 10.32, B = 9.445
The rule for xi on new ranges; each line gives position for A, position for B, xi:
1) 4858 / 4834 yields 1.7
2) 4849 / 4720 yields 0.3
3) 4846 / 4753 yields 0.8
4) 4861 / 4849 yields 2.3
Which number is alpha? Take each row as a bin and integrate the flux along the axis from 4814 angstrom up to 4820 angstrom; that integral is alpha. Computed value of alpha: 68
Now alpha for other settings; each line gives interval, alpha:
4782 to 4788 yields 63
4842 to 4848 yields 60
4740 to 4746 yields 65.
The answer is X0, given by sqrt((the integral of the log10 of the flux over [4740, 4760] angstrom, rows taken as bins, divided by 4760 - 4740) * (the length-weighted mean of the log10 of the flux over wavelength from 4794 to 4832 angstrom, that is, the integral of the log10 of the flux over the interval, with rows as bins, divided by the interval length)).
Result 1.032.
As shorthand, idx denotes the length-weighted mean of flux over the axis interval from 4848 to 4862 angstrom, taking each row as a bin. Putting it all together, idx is 9.0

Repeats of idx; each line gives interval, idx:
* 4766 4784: 10.5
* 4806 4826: 11.1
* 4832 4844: 10.6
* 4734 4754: 11.0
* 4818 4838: 10.9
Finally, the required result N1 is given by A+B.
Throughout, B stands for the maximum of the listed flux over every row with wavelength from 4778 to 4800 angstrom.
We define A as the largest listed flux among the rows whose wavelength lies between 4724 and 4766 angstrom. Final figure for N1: 23.3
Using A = 11.93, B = 11.4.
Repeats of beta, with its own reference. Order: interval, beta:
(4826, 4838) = 10.6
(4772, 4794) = 10.8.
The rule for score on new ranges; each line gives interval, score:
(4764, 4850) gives 10.6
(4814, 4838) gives 11.0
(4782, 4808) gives 10.6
